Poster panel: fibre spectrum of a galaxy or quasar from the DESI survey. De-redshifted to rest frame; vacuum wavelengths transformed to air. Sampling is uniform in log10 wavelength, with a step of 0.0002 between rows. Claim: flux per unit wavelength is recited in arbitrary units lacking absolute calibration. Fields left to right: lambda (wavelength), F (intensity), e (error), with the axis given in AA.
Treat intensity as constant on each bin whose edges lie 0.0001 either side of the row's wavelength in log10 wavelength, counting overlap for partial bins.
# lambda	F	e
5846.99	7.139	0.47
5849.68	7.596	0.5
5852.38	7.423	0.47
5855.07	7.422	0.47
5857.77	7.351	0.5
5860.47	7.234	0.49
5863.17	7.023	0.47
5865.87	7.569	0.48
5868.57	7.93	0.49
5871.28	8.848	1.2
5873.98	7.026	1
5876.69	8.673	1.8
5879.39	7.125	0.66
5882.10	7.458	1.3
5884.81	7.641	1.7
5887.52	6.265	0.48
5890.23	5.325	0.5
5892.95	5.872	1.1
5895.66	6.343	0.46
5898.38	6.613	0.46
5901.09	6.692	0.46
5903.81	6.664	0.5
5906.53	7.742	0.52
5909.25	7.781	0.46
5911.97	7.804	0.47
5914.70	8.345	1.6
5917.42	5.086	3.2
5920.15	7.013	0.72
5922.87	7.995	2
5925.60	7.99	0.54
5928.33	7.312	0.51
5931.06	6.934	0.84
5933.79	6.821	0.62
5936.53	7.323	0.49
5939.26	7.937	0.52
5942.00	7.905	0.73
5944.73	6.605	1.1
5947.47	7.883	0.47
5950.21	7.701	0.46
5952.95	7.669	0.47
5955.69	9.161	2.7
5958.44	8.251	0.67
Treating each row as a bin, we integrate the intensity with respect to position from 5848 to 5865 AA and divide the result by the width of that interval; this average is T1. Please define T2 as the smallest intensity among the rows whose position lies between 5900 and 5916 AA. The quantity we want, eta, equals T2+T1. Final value 14.0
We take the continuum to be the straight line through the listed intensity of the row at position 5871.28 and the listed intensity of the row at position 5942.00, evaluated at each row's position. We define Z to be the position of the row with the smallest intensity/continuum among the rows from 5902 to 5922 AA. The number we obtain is 5917.42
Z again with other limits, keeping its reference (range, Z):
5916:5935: 5917.42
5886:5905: 5890.23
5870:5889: 5887.52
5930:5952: 5944.73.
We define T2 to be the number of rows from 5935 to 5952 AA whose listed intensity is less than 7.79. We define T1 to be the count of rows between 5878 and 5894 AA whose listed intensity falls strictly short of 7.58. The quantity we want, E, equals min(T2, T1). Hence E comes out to 3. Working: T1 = 5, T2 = 3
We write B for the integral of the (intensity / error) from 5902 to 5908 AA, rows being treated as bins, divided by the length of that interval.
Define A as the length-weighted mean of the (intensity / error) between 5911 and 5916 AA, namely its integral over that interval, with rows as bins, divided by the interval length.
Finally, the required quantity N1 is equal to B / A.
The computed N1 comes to 1.3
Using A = 10.5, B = 14.2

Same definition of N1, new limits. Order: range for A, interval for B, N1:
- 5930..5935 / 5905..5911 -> 1.6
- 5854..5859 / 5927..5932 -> 0.8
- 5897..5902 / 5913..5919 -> 0.3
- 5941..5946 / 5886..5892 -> 1.3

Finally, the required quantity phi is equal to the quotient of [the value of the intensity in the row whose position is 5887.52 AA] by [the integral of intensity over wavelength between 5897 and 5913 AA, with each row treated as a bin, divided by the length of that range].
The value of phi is 0.87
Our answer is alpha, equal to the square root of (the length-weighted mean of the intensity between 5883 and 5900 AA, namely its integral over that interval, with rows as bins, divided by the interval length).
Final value 2.53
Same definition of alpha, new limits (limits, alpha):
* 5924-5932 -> 2.73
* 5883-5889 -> 2.64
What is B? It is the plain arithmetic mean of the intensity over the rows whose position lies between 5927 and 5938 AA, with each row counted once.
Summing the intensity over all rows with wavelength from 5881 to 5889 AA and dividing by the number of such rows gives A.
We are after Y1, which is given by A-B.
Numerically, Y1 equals 0.0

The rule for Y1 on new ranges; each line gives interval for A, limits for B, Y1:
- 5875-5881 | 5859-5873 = 0.2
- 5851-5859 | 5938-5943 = -0.5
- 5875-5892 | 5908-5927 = -0.3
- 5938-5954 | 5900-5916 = 0.1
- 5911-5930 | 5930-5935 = 0.5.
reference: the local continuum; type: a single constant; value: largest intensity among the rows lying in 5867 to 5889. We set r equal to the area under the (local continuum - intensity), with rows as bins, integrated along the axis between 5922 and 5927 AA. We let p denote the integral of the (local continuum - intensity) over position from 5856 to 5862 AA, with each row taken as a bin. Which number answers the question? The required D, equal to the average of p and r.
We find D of 7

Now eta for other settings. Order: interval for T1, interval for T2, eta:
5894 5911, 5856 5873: 14.0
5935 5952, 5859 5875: 14.6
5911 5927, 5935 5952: 14.0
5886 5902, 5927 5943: 13.0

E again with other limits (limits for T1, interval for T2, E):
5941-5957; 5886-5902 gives 1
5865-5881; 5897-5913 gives 3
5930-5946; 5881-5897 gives 4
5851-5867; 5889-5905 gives 6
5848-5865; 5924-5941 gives 4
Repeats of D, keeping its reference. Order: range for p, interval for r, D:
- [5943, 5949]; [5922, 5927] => 7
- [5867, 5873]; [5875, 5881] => 5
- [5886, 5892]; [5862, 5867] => 13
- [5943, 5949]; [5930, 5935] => 10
